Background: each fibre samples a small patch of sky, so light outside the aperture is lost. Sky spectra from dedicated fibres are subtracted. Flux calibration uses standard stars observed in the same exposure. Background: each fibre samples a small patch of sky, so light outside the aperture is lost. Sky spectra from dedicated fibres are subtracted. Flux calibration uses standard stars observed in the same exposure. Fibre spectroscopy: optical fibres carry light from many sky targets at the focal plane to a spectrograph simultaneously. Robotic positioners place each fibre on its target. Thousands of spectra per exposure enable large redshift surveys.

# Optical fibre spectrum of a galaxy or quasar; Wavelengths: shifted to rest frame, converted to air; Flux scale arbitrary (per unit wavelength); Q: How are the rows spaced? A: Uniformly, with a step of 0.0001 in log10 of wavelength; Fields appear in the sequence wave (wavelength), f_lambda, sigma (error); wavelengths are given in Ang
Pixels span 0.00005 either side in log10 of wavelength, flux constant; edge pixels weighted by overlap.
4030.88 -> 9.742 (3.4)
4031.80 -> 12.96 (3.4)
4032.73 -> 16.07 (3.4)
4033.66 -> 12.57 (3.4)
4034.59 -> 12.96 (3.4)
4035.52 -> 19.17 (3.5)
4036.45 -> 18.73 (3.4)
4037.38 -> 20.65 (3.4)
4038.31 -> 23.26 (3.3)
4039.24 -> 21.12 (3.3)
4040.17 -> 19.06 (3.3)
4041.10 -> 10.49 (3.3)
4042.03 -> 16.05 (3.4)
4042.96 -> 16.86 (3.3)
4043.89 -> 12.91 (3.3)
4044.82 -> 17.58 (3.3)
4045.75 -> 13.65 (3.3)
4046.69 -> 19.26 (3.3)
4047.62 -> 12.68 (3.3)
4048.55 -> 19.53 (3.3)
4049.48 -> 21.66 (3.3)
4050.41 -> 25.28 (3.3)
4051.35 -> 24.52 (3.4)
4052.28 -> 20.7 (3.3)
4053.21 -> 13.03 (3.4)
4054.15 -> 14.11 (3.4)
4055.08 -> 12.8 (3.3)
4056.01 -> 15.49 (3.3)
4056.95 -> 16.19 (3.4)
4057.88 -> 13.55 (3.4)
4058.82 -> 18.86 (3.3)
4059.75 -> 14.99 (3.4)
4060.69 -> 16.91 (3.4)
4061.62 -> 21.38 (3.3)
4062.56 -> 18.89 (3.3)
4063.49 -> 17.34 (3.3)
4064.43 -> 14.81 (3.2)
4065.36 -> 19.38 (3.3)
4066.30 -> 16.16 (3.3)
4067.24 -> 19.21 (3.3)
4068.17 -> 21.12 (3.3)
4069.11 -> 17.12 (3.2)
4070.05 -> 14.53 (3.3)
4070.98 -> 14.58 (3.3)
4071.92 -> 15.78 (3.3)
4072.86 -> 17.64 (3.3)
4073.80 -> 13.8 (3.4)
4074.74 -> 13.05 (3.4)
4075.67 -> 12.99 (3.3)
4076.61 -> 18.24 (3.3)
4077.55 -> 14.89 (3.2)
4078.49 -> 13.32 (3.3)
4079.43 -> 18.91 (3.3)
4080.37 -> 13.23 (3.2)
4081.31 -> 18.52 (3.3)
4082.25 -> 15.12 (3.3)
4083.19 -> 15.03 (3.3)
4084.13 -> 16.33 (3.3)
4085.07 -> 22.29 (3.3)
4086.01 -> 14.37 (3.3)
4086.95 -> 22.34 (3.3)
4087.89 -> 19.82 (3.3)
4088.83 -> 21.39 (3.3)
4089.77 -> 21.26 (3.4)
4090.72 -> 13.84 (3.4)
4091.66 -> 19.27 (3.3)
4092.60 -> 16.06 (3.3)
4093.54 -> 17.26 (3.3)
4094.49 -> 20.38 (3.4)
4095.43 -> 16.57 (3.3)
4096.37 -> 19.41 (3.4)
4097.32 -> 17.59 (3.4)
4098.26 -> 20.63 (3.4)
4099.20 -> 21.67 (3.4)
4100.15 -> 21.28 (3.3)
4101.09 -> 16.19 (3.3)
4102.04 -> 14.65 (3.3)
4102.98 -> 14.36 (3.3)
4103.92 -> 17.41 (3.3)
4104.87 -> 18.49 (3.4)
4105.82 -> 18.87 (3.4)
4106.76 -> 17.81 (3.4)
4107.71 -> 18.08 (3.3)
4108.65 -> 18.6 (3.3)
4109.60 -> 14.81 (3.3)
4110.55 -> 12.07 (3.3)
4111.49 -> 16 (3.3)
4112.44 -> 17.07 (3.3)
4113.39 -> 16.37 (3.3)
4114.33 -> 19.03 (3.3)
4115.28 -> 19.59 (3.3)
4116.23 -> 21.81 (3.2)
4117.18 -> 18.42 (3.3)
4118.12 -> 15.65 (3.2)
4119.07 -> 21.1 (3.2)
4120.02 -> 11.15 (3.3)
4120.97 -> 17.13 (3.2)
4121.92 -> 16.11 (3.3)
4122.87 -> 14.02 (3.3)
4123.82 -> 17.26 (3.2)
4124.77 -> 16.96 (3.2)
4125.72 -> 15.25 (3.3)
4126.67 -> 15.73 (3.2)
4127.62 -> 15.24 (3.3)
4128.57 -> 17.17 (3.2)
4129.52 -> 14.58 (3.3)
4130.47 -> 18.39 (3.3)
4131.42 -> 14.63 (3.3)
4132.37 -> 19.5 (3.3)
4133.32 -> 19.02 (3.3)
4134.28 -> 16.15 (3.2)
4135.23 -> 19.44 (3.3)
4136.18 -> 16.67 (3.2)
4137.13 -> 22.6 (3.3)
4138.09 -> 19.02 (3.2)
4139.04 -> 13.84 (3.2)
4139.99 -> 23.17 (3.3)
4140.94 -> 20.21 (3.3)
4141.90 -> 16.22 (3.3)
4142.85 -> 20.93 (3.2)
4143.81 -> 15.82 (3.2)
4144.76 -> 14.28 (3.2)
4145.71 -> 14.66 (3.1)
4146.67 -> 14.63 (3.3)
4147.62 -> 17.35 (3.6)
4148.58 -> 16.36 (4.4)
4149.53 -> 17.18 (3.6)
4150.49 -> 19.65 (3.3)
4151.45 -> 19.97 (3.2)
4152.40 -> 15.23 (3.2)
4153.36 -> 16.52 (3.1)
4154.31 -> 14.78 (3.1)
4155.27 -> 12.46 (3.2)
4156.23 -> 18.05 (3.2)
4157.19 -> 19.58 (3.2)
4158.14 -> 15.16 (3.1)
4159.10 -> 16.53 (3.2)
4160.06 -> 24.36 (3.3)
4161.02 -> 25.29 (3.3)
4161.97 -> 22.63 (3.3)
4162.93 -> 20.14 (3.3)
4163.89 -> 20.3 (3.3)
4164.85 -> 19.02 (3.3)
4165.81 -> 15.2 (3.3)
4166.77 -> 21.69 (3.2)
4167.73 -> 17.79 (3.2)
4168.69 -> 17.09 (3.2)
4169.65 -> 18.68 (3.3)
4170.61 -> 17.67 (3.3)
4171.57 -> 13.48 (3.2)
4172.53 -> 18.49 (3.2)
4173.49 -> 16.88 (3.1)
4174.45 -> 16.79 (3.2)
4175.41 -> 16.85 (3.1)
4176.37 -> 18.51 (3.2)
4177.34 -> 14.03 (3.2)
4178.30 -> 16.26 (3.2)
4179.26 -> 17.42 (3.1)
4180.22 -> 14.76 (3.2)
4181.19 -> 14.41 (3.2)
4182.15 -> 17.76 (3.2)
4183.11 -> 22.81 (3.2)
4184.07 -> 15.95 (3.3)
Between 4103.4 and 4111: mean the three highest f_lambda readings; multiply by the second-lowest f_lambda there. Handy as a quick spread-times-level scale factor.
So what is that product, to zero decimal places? 276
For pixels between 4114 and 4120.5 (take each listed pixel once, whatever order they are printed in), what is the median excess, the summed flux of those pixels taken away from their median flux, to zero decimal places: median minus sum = -108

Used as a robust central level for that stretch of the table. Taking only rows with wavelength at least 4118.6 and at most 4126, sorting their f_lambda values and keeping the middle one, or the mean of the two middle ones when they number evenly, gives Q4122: 16.5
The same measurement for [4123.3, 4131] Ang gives 16.3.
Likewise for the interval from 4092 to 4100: 18.5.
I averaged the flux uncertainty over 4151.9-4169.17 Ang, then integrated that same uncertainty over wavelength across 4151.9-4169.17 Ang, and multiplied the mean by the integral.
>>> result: 179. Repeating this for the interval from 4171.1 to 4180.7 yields 97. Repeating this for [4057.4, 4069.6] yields 133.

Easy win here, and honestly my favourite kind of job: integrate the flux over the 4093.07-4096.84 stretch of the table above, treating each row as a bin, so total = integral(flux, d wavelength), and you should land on 69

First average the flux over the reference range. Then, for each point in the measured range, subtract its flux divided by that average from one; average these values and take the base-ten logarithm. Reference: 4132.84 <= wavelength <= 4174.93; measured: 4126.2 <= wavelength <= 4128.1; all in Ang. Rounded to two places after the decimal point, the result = -0.86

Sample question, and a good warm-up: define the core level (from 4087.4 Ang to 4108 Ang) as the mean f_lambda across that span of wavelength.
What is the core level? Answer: 18.3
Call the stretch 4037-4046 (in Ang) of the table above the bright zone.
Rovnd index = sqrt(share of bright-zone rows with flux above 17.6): 0.63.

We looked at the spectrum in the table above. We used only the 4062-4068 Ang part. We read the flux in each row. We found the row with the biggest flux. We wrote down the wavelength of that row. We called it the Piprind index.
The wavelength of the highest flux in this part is 4065.36 Ang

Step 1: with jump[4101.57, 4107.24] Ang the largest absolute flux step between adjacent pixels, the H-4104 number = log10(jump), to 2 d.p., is 0.48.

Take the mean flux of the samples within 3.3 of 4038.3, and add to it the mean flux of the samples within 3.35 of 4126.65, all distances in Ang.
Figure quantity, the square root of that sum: 5.91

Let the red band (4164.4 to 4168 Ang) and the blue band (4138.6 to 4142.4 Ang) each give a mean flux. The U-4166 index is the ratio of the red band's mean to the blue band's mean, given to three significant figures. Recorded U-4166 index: 1.00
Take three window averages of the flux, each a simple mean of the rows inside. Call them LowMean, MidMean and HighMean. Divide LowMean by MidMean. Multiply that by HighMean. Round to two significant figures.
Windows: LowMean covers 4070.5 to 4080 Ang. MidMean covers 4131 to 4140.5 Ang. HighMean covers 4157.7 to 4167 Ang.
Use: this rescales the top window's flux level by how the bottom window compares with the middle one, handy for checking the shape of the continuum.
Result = 17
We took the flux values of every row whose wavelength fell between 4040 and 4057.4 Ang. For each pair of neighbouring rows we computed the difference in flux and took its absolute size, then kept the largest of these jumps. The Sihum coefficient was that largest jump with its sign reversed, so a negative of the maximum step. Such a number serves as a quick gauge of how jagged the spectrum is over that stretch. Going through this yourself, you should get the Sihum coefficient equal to -8.6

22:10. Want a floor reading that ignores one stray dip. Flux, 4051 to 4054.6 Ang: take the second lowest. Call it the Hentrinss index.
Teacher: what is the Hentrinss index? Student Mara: 14.11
